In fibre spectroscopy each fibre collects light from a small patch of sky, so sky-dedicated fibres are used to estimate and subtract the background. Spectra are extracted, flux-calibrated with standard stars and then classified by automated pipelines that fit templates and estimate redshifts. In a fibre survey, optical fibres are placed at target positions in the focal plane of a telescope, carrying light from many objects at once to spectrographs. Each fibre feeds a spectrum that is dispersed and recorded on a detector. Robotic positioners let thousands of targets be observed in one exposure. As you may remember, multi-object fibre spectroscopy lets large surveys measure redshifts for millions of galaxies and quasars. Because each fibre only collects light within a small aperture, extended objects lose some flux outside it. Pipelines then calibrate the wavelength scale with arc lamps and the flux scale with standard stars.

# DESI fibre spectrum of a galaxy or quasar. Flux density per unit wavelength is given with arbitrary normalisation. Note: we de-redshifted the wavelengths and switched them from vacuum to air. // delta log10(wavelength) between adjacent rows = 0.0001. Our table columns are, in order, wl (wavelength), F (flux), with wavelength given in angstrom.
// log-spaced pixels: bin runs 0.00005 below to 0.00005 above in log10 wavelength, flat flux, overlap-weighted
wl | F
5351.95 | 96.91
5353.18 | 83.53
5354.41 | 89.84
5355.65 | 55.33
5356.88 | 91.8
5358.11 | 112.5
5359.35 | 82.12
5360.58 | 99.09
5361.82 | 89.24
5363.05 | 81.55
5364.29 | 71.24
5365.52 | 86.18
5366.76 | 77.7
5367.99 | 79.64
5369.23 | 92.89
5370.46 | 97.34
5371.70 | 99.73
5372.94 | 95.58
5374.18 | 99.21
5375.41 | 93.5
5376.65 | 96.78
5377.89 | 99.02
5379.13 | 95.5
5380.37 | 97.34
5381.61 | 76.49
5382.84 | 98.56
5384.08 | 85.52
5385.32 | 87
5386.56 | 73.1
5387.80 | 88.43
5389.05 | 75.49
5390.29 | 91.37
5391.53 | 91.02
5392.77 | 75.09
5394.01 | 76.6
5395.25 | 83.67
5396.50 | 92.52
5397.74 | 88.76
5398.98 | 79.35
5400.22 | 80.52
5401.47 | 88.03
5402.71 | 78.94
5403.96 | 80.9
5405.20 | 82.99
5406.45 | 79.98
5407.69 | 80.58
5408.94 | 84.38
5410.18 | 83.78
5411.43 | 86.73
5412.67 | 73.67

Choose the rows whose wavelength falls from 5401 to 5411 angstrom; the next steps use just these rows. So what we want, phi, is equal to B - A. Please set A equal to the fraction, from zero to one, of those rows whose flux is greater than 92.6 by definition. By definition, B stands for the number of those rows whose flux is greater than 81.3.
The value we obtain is 4.0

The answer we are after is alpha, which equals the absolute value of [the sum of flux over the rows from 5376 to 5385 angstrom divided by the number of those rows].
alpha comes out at 93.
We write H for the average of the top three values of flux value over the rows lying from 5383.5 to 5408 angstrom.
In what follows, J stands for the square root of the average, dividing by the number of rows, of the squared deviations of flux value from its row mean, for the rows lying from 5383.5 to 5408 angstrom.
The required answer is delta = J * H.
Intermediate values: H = 92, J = 5.7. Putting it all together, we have 522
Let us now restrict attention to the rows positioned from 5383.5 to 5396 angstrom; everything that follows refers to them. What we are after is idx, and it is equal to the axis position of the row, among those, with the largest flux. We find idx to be 5390.29 angstrom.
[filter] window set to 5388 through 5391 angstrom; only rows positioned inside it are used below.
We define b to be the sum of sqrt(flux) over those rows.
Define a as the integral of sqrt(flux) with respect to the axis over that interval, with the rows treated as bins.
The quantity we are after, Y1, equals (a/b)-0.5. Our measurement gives 1.01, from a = 27.5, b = 18.2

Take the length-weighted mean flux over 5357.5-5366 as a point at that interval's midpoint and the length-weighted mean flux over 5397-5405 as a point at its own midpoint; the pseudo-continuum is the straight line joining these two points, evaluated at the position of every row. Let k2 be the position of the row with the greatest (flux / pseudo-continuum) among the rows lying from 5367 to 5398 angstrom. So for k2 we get 5382.84 angstrom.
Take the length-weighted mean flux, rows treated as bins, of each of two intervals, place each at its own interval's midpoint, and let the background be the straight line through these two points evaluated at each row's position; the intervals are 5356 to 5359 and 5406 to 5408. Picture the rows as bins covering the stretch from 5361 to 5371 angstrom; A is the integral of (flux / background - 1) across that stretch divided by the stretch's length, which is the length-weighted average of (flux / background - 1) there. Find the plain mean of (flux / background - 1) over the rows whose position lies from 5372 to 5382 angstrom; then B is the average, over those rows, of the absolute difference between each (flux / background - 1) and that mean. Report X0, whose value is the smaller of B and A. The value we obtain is -0.09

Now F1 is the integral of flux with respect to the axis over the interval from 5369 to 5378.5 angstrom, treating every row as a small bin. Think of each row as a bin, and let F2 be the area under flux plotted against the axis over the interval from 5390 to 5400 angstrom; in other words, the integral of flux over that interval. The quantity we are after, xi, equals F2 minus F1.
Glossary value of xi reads -76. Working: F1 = 921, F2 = 845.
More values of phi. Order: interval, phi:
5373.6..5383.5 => 6.1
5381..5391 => 4.9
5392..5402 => 4.0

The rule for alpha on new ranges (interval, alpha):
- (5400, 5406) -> 82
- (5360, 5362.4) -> 94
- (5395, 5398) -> 88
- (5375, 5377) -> 95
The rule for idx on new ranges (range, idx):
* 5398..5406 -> 5401.47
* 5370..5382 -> 5371.70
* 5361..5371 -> 5370.46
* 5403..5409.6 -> 5408.94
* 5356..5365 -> 5358.11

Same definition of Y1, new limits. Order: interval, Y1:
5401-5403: 0.50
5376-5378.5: 0.75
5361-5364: 0.99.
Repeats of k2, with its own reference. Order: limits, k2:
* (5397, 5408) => 5397.74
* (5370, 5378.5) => 5377.89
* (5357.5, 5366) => 5358.11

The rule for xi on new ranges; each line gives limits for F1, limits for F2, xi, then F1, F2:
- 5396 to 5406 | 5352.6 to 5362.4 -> 23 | 838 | 861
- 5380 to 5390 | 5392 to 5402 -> -20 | 851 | 831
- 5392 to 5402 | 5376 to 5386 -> 88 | 831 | 919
